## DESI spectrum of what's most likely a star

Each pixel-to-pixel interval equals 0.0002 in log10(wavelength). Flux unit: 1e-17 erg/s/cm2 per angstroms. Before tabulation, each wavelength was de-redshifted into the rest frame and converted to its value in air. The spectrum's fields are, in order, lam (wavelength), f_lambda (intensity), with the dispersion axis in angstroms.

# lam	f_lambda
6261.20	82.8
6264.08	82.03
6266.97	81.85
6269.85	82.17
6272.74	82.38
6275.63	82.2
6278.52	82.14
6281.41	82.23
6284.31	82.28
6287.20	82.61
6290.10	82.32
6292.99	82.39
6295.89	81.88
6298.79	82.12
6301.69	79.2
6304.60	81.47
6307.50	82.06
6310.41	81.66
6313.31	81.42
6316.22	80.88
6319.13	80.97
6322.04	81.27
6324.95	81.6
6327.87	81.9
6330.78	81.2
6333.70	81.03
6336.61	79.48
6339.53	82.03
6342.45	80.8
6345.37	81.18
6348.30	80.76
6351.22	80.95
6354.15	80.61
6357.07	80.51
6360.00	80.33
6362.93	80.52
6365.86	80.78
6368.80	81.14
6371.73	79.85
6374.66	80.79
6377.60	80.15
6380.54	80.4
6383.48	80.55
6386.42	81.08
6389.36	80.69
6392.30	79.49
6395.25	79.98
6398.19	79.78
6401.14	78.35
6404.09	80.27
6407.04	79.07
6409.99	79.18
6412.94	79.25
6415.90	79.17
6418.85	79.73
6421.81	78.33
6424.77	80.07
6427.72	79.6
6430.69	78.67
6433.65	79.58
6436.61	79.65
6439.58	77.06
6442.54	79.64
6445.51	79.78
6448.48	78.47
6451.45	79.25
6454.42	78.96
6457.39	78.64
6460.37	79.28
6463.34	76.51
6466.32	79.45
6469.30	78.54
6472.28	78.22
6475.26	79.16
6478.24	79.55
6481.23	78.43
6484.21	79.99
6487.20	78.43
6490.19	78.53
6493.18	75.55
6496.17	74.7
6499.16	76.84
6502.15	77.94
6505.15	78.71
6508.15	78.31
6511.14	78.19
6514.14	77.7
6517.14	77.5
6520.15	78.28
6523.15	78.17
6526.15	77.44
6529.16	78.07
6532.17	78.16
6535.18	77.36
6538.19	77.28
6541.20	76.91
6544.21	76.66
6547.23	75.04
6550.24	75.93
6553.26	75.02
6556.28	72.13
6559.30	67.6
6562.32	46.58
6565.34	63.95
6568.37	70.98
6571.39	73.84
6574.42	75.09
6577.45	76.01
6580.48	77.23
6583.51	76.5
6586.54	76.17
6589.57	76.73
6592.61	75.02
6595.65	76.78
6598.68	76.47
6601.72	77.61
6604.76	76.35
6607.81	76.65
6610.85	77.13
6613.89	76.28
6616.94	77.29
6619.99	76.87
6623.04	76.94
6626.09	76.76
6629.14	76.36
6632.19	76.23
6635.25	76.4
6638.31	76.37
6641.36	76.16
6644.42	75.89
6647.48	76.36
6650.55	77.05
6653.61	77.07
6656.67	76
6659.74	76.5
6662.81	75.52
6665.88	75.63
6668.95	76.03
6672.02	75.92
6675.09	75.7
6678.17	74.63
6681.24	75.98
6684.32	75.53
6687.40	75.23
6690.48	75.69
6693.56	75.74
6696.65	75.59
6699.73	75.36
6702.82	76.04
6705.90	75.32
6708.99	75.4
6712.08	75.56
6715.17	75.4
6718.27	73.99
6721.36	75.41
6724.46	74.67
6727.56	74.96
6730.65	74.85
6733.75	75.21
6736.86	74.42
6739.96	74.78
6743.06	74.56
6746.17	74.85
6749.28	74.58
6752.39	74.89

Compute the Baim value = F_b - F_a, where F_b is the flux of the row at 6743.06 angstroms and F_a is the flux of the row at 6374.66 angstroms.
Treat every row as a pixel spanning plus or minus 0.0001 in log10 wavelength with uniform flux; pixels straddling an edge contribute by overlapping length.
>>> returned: -6.2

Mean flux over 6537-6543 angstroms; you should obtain 77.1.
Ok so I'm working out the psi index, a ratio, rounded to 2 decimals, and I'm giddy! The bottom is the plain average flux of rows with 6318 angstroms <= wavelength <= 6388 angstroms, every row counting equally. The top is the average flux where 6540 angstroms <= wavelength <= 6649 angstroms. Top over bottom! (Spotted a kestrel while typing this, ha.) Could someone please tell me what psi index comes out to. 0.92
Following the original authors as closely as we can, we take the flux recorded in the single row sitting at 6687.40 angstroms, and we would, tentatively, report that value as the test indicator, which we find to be 75.23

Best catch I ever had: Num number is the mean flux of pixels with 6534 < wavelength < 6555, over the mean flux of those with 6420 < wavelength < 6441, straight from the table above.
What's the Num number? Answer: 0.97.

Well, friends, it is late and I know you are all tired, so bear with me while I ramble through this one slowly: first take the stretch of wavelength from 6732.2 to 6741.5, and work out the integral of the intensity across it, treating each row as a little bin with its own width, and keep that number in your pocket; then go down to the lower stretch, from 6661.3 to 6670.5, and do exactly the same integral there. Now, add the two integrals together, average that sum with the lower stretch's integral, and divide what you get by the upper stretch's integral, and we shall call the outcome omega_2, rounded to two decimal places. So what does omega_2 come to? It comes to 1.50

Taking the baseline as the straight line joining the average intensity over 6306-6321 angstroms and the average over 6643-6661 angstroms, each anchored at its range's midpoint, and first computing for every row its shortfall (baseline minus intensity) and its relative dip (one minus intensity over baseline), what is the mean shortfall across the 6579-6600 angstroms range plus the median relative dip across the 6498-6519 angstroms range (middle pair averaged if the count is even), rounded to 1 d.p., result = 1.0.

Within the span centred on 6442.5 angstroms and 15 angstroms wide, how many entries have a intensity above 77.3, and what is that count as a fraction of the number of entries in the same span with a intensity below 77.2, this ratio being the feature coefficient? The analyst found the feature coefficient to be 4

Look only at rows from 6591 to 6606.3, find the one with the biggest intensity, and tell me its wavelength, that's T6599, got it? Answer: 6601.72 angstroms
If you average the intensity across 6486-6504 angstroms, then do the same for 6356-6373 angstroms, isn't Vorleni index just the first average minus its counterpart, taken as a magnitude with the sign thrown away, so 3.5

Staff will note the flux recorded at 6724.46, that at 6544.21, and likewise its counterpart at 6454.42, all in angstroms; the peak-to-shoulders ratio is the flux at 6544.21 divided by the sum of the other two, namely 0.499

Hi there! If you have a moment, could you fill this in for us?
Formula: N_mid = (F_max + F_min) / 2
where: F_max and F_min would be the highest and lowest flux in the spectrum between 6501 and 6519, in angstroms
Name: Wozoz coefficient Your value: 78.1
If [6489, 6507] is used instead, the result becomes 76.7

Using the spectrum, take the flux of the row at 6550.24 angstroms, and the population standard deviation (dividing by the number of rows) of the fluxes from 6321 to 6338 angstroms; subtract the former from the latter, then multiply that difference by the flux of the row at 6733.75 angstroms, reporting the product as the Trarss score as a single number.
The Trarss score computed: -5653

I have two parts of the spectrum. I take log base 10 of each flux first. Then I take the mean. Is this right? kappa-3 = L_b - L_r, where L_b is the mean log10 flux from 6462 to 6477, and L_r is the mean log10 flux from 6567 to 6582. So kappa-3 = 0.021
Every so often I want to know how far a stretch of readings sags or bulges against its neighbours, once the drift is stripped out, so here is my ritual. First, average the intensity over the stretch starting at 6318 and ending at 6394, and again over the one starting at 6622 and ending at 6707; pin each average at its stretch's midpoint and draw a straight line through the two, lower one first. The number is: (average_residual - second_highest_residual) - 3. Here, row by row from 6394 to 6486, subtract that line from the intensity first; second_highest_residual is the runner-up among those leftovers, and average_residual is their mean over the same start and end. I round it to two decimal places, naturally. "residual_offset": -4.06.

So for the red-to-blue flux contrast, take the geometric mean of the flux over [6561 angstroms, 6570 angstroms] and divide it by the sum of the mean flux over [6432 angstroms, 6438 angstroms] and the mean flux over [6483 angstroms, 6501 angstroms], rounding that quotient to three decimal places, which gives 0.380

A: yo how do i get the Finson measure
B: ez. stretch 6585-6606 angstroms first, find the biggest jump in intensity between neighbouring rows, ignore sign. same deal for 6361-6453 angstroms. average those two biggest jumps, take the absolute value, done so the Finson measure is 2.2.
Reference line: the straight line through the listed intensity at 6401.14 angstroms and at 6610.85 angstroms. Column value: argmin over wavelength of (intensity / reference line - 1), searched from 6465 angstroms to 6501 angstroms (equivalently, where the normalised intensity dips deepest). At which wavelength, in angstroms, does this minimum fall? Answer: 6496.17 angstroms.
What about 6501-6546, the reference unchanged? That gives 6544.21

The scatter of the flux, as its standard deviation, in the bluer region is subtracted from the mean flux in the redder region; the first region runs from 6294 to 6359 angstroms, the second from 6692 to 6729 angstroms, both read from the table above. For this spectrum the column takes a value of 74.5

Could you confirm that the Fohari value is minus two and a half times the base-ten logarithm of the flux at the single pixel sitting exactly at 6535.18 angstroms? -4.72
